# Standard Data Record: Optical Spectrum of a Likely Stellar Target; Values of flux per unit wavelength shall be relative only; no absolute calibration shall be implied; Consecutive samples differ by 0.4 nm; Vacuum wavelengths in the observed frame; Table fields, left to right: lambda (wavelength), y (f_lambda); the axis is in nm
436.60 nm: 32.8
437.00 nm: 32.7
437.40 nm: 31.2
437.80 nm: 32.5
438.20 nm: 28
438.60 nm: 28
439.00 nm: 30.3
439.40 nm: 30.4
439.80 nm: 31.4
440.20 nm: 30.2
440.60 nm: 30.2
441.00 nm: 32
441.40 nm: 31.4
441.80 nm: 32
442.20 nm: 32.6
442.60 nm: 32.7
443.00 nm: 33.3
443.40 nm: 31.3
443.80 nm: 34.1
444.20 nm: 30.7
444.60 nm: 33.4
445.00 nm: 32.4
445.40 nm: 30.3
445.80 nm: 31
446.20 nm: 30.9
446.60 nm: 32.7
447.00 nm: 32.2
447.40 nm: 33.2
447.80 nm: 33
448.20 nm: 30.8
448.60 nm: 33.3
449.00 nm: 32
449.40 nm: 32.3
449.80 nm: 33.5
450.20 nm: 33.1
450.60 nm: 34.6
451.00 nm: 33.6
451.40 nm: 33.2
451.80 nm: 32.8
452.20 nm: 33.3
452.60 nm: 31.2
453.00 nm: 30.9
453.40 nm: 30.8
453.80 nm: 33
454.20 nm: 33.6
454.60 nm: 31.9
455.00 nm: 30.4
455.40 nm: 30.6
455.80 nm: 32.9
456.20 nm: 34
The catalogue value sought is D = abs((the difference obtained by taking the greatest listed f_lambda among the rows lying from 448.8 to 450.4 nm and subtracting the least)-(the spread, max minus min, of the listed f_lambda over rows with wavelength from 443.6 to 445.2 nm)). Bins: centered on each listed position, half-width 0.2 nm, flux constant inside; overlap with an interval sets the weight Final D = 1.9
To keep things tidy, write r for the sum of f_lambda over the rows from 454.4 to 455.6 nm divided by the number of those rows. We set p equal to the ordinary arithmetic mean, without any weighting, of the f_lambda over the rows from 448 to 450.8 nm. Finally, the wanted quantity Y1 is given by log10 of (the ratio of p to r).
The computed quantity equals 0.025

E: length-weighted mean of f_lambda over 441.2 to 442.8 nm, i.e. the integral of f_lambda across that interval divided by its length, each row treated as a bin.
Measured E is 32.2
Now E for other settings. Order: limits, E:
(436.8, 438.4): 31.1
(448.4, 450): 32.8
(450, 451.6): 33.6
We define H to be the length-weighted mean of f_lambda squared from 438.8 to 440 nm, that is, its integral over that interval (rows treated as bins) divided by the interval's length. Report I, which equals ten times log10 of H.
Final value 29.74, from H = 943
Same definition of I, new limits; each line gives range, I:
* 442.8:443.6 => 30.19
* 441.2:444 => 30.24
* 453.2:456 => 30.08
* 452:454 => 30.06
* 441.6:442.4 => 30.18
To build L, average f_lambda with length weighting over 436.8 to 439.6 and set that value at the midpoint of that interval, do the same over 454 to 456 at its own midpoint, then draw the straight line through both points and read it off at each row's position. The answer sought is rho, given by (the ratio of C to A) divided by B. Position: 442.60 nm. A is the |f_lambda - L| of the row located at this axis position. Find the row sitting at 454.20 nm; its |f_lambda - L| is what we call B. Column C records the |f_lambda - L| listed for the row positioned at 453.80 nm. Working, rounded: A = 1.88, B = 1.8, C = 1.22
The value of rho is 0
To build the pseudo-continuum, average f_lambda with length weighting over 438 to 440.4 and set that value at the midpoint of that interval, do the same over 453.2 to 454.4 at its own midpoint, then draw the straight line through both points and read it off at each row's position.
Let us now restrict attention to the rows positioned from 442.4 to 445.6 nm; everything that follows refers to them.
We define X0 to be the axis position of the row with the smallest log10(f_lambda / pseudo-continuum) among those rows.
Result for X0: 445.40 nm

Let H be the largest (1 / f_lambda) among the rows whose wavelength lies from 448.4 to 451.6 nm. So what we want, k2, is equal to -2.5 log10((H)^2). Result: 7.53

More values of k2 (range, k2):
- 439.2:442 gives 7.40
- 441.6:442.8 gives 7.53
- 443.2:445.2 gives 7.44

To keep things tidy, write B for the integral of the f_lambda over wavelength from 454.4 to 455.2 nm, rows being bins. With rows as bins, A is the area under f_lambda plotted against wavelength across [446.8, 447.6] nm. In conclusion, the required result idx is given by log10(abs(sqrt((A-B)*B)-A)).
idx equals 1.31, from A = 26.2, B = 24.9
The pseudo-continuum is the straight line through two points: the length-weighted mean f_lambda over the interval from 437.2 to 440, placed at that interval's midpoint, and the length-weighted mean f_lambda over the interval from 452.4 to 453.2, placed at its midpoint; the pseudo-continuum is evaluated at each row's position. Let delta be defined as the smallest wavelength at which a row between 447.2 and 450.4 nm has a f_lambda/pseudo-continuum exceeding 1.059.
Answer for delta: 447.40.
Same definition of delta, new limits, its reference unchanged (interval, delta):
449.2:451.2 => 449.80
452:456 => 452.20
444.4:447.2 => 444.60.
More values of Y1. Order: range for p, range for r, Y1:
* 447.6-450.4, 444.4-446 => 0.011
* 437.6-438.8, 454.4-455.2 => -0.024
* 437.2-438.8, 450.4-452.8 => -0.044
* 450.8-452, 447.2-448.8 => 0.008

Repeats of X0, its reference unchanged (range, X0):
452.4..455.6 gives 455.00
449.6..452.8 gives 452.60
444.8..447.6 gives 445.40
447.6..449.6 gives 448.20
